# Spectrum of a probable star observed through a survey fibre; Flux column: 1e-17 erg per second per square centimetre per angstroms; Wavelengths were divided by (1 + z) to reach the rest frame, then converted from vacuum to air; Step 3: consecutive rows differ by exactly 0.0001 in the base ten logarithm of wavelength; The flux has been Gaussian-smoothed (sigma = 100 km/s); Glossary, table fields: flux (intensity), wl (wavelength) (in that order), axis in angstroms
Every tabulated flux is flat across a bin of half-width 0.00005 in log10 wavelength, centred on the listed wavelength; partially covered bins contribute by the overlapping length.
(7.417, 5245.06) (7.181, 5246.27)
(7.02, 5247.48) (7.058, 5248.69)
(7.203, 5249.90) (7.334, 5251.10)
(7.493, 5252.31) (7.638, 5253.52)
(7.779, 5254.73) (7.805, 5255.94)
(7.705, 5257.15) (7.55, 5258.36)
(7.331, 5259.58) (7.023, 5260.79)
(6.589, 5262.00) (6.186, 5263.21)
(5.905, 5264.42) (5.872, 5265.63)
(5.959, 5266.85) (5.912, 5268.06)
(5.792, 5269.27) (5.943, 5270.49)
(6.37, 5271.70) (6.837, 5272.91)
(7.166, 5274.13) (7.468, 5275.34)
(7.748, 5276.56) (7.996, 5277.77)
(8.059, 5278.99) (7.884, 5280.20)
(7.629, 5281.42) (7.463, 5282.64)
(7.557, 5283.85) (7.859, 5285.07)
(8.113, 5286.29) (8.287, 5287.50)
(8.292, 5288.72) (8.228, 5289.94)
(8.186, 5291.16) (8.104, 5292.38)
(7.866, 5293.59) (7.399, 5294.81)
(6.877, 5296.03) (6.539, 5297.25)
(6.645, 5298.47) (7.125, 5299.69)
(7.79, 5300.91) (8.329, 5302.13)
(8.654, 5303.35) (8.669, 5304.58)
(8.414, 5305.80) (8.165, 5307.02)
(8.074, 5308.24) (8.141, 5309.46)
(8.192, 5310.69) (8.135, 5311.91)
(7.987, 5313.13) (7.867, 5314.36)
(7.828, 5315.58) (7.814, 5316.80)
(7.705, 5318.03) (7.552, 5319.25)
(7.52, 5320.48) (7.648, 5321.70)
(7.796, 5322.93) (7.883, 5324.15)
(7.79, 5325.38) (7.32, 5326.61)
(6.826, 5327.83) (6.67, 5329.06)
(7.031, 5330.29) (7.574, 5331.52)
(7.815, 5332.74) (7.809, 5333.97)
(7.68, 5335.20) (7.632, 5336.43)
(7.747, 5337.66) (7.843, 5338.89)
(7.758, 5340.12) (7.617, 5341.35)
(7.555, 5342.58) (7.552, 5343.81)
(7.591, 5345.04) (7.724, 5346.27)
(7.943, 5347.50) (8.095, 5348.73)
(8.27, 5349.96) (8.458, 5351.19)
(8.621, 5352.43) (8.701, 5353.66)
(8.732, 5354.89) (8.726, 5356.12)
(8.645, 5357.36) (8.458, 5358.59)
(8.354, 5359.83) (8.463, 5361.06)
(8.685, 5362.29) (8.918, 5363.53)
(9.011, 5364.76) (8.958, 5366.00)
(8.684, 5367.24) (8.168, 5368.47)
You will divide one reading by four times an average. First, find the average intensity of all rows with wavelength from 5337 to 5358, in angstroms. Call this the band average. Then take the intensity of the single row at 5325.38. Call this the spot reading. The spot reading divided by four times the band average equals 0.241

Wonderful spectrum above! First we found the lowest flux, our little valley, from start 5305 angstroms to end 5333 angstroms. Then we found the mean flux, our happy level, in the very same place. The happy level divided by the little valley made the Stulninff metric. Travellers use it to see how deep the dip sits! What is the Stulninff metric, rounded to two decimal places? 1.16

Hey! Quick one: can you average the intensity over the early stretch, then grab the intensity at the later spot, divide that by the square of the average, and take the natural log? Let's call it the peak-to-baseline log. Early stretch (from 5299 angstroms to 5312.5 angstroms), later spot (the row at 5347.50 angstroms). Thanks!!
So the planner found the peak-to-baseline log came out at -2.12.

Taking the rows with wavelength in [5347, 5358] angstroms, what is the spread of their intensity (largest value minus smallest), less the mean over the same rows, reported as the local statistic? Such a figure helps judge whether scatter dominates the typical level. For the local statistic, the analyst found -7.7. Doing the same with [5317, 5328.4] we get -6.5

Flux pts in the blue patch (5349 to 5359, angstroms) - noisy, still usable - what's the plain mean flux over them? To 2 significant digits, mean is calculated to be 8.6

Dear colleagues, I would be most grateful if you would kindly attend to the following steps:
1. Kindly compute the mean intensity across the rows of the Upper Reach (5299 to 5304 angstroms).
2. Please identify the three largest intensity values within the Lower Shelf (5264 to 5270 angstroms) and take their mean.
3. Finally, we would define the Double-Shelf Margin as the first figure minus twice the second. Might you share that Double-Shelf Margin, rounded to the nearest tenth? -3.9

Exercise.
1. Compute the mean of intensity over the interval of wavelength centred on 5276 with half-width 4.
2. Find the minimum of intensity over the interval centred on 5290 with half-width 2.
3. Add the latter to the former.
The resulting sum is 15.7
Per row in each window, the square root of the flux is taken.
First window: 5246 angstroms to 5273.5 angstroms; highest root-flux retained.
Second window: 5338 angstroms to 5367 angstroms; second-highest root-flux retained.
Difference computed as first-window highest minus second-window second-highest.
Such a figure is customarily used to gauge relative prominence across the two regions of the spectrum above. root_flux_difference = -0.20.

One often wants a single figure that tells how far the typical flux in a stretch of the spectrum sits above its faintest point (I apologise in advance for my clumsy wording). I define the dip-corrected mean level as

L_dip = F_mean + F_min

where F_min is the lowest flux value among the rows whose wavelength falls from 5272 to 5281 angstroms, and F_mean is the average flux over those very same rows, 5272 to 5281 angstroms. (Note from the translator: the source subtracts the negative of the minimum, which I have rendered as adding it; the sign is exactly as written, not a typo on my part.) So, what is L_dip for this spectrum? 14.4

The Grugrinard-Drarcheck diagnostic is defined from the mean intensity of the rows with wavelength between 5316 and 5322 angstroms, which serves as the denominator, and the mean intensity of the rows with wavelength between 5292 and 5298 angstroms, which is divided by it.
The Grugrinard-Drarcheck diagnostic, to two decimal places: 0.96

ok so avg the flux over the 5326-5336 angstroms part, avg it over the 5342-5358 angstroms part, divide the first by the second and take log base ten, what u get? -0.048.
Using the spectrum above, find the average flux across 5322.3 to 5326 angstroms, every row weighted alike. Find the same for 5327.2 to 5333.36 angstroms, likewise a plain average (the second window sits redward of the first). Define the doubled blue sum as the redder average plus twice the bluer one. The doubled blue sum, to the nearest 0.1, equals 22.8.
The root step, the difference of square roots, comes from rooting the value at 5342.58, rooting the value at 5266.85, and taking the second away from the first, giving 0.31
